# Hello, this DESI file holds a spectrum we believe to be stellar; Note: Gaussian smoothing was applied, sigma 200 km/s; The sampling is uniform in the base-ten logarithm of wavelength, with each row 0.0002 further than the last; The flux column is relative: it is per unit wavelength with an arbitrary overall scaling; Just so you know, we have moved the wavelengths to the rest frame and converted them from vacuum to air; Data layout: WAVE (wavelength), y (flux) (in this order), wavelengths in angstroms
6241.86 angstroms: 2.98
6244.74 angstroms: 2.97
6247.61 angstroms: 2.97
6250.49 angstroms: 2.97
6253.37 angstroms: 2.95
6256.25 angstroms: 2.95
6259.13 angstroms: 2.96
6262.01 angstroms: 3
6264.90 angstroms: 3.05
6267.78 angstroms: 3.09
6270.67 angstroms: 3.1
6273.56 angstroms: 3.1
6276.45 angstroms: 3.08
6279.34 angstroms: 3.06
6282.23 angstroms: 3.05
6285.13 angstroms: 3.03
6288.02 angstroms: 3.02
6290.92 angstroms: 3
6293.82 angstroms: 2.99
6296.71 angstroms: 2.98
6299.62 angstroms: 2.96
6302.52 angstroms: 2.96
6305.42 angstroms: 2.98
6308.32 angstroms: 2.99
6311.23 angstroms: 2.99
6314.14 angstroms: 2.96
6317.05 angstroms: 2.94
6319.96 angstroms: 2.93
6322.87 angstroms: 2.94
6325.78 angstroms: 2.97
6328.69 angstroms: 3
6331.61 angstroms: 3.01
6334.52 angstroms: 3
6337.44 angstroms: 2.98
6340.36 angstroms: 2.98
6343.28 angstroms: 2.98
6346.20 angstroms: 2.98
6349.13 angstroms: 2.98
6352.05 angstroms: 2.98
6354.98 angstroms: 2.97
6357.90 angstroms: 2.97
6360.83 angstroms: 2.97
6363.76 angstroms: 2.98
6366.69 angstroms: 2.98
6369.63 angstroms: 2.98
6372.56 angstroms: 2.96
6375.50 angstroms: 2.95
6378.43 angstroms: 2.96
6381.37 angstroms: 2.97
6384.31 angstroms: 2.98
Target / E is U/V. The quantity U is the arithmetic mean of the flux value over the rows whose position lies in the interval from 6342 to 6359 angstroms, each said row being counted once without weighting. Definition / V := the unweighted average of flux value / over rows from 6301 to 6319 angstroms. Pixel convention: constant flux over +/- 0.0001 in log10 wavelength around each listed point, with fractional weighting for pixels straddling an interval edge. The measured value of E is 1.002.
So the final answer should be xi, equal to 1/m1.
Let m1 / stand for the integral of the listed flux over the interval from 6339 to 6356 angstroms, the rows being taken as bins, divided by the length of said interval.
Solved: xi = 0.3358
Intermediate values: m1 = 2.98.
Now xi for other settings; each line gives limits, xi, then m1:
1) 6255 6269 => 0.3322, 3.01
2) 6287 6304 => 0.3351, 2.98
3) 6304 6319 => 0.3367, 2.97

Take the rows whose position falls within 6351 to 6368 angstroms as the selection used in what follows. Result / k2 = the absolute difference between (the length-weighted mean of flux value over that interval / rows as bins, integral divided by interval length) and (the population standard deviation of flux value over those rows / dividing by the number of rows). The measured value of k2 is 2.97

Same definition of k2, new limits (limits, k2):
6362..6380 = 2.96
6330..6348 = 2.98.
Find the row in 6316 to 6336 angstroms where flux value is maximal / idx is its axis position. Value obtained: 6331.61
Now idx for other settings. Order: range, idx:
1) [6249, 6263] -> 6262.01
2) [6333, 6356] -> 6334.52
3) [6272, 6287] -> 6273.56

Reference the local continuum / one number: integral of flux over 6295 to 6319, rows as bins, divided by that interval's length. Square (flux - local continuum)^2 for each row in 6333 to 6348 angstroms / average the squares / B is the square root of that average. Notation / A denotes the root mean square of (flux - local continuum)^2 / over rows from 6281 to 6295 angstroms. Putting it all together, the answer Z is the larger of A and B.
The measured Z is 0.0036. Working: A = 0.0036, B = 0.0004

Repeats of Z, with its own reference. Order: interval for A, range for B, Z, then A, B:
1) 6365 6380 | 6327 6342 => 0.0009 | 0.0002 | 0.0009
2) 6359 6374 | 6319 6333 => 0.0012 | 0.0001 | 0.0012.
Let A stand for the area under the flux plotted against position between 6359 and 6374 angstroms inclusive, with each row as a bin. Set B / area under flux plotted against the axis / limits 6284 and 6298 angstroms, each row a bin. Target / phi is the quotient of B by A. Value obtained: 0.94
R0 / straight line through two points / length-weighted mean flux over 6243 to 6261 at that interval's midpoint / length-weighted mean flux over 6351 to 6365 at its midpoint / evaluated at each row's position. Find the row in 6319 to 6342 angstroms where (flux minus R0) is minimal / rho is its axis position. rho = 6319.96 angstroms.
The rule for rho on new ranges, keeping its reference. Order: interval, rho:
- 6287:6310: 6302.52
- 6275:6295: 6293.82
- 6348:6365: 6360.83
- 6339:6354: 6352.05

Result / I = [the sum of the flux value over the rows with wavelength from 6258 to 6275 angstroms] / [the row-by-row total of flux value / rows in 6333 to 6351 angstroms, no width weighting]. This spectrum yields 1.02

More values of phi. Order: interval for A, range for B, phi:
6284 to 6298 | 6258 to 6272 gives 1.01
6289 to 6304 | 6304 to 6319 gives 1.00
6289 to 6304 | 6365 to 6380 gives 1.00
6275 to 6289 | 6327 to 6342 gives 1.05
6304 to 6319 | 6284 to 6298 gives 0.94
